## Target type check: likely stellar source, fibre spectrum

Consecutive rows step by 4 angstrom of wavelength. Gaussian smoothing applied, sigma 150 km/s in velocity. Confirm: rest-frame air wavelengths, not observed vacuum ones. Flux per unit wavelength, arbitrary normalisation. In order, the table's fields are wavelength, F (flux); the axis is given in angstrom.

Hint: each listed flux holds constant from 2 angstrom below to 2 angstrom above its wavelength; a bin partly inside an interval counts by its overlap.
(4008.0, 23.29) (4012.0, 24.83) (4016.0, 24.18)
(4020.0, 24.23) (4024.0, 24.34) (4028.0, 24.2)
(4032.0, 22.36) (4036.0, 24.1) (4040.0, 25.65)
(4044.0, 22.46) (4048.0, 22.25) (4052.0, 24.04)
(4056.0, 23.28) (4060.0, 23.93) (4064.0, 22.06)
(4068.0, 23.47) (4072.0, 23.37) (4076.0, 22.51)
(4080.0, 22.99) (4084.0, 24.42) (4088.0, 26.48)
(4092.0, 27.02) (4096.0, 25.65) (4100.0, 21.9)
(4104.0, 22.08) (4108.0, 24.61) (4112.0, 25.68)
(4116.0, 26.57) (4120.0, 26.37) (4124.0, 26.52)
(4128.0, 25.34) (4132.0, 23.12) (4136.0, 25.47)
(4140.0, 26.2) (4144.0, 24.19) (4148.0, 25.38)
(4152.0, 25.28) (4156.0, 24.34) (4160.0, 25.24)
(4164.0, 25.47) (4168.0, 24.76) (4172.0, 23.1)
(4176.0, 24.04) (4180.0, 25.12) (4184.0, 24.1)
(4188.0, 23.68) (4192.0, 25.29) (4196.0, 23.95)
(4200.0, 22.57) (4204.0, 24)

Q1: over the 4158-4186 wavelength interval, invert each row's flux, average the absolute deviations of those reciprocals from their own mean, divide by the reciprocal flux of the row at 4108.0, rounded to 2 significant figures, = 0.028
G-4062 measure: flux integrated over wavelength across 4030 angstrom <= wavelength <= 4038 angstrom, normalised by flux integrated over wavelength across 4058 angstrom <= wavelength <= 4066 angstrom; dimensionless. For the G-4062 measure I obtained 1.01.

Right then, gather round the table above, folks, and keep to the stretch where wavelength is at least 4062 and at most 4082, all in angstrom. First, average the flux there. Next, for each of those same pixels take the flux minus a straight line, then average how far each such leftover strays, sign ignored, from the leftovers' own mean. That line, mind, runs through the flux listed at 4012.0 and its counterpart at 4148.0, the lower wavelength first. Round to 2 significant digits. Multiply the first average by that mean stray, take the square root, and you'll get 3.3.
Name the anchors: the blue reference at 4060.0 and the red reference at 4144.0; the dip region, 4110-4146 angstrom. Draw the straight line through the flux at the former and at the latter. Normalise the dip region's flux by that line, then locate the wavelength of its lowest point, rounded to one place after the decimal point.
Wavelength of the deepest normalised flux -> 4132.0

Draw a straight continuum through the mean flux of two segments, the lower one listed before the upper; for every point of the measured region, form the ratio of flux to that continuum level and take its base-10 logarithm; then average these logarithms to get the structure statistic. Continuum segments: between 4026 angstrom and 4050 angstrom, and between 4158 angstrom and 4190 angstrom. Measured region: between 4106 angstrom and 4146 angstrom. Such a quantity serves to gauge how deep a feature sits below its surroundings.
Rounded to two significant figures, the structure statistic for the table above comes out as 0.022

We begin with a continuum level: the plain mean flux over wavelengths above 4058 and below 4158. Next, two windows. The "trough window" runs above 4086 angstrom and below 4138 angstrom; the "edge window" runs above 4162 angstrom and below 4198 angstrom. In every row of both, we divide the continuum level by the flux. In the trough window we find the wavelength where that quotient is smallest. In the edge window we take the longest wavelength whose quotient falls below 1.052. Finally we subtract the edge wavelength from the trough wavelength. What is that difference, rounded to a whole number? -104 angstrom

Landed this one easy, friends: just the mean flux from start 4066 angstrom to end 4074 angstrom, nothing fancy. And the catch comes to 23.4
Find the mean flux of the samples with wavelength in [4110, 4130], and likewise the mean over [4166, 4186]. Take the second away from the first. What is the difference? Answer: 1.87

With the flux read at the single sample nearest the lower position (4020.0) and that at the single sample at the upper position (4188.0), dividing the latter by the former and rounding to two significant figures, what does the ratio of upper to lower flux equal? 0.98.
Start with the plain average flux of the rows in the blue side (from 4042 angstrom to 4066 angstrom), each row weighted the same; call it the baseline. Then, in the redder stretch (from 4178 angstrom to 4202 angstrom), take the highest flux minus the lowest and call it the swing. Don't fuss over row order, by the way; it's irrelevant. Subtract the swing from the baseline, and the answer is 20.3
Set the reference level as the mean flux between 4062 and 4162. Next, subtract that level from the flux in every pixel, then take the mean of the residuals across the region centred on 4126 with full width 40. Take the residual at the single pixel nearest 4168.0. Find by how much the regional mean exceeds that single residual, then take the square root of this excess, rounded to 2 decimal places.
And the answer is 0.80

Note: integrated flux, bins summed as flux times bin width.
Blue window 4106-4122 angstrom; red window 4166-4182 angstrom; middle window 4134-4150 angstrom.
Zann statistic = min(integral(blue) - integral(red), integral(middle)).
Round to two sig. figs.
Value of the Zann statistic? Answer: 25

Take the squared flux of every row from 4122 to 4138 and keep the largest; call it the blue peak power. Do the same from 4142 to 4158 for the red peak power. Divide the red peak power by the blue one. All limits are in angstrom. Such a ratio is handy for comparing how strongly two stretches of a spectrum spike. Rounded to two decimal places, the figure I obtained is 0.92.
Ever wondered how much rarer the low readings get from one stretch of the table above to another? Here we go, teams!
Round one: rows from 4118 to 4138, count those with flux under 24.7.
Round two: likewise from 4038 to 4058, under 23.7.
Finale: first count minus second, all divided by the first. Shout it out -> -2.0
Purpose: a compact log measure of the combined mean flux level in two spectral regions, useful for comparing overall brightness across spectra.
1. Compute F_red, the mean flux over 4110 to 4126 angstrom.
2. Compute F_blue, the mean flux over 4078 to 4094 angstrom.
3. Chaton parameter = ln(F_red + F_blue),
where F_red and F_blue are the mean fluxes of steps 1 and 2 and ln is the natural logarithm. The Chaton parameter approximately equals 3.94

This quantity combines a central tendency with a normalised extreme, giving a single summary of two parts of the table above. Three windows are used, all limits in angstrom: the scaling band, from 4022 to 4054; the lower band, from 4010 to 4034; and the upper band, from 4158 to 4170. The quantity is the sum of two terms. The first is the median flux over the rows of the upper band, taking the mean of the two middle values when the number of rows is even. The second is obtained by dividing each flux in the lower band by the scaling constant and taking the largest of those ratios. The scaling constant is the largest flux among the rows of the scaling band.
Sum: 26.2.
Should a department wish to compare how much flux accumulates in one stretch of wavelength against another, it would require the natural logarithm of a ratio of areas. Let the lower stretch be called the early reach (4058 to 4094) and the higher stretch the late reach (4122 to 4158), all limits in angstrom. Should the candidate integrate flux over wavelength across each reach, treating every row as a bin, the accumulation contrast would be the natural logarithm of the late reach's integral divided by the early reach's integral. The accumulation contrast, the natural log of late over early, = 0.04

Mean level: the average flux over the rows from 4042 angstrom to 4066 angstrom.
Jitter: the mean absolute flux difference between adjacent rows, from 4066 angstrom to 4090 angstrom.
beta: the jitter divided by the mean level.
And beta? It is 0.0429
